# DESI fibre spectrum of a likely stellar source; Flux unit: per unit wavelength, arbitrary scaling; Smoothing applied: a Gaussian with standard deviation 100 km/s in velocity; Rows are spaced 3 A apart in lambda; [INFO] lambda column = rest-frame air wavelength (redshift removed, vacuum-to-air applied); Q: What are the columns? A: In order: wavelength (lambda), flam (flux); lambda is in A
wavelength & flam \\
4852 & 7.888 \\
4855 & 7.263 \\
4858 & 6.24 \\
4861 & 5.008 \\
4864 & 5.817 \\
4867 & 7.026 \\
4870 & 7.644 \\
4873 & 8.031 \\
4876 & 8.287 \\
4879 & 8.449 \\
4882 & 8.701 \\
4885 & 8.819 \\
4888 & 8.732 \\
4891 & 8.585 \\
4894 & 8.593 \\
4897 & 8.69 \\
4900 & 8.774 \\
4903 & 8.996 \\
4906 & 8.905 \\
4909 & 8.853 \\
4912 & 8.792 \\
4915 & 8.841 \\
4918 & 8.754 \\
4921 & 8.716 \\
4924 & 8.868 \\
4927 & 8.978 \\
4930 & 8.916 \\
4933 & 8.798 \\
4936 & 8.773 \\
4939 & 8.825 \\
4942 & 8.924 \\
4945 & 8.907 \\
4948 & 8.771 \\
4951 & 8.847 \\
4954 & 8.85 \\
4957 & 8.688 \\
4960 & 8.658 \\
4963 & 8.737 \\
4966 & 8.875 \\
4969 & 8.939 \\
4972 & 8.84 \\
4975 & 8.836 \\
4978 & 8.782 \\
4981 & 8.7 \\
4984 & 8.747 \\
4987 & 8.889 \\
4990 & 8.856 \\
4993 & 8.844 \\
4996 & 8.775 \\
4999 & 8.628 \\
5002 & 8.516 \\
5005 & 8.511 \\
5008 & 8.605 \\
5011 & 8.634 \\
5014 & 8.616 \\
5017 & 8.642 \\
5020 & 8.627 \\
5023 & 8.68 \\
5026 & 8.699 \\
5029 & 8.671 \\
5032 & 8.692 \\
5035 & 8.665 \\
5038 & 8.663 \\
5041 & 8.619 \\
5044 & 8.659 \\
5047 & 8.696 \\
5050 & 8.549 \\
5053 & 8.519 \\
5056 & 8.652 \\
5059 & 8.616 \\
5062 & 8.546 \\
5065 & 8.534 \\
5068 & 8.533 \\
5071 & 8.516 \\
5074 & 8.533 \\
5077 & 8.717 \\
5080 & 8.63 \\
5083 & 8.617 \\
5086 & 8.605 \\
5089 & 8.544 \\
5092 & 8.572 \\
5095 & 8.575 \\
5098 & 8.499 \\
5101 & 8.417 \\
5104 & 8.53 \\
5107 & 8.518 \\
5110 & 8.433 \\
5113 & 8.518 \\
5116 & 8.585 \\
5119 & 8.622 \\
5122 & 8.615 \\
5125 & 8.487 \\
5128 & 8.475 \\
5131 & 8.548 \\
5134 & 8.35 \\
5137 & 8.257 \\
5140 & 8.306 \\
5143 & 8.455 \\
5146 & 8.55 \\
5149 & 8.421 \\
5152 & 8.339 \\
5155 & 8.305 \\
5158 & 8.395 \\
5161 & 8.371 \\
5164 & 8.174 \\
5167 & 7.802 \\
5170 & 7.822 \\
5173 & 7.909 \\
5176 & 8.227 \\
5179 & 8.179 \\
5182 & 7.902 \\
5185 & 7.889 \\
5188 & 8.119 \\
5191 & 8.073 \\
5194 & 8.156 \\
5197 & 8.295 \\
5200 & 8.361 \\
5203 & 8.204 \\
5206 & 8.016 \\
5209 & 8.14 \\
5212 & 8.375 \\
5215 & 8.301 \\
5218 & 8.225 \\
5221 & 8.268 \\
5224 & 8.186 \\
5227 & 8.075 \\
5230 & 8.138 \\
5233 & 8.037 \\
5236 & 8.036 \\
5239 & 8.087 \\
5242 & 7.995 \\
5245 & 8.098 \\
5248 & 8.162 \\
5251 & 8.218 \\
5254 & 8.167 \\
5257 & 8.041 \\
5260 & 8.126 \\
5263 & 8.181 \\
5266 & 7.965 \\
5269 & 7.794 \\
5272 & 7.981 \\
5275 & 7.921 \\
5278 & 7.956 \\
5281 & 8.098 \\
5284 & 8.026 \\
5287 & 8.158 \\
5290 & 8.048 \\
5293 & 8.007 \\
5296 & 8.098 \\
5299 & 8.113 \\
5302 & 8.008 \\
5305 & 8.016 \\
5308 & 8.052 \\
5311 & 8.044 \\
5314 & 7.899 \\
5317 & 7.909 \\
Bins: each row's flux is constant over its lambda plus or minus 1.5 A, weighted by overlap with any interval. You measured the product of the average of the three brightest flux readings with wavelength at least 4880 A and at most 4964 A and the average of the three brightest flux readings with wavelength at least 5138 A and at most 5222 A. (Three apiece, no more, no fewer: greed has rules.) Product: 76.0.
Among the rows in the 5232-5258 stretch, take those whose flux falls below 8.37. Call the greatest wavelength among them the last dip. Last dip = 5257 A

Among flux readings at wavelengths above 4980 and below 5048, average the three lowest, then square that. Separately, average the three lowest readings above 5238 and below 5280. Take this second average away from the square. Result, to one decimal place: 65.1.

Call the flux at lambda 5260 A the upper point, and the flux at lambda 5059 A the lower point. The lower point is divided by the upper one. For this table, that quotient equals 1.06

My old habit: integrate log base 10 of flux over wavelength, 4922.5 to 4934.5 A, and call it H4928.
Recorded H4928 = 11.4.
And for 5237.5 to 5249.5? 10.9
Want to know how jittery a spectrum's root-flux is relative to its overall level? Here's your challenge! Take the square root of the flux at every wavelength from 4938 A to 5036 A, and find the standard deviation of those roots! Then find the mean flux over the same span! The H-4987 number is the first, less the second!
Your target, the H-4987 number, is -8.7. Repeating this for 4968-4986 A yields -8.8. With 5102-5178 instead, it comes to -8.3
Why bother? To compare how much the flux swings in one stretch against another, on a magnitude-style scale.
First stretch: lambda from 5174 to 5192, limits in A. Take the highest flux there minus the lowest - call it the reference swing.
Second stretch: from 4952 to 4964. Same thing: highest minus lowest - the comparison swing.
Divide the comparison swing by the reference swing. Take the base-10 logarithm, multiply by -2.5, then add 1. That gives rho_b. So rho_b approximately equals 1.6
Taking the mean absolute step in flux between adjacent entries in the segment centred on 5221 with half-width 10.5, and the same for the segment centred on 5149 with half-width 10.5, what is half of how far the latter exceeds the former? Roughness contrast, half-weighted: 0.011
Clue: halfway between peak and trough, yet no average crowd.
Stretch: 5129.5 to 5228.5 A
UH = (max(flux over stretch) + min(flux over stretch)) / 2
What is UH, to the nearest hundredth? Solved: 8.18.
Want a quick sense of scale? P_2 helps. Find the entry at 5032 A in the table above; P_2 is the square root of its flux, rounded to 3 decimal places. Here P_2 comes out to 2.948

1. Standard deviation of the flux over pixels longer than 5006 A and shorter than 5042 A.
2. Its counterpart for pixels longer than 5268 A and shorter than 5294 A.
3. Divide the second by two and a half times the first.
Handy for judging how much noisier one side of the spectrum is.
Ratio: 1.3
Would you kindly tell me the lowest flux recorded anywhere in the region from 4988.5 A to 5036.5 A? 8.511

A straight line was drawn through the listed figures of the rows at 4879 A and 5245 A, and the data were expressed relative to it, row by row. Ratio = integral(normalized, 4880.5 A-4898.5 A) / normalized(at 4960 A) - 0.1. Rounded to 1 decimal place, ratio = 17.8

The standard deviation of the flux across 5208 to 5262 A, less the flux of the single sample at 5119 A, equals -8.5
